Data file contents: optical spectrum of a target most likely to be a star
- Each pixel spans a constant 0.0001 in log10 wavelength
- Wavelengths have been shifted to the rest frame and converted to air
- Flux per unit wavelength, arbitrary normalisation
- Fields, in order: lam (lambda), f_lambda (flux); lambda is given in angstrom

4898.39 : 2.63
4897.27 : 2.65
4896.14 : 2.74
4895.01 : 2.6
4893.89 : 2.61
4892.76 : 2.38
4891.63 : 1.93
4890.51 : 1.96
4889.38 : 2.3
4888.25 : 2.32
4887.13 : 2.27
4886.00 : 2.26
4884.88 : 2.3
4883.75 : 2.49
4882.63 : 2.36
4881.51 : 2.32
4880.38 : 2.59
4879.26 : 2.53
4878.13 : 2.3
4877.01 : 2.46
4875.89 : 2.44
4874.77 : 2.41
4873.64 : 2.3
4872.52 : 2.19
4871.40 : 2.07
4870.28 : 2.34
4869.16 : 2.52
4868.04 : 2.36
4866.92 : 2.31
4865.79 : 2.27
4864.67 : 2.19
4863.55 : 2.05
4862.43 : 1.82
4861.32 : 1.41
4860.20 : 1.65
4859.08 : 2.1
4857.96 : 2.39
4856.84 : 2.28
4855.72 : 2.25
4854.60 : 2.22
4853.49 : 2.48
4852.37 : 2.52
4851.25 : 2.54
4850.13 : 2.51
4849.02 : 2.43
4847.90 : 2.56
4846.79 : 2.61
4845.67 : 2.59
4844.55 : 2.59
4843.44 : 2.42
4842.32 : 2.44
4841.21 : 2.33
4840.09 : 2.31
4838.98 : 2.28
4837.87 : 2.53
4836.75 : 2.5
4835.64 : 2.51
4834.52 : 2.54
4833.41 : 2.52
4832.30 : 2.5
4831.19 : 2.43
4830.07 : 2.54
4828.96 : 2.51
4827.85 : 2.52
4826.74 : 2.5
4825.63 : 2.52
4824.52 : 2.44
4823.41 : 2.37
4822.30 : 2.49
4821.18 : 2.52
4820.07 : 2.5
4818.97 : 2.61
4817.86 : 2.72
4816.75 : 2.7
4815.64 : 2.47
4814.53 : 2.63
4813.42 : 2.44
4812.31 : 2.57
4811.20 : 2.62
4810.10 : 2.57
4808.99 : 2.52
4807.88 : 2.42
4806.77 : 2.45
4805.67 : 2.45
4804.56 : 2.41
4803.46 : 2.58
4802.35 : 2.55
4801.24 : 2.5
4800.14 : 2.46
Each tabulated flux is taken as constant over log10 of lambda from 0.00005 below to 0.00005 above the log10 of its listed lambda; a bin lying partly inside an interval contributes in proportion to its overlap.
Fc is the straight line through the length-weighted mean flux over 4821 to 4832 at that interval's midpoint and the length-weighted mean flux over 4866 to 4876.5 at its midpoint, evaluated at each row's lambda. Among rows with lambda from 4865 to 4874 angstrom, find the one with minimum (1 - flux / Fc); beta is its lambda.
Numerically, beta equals 4869.16 angstrom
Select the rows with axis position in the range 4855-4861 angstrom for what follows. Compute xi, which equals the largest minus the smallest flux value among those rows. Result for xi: 0.74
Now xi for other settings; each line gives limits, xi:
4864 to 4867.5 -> 0.12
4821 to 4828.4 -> 0.15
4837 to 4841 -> 0.25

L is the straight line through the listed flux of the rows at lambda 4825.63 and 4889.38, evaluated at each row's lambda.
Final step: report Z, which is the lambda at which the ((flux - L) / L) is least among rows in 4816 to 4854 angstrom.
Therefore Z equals 4838.98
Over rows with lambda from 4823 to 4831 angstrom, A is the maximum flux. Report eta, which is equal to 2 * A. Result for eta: 5.1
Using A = 2.54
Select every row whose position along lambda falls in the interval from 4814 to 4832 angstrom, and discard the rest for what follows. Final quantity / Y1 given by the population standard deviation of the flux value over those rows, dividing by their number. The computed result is 0.09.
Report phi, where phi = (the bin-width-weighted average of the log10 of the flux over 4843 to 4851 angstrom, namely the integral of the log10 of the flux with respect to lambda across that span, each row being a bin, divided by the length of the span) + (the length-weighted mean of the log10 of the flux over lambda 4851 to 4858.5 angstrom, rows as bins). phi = 0.78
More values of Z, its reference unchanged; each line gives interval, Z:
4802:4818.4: 4804.56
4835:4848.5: 4838.98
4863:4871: 4863.55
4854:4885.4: 4861.32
